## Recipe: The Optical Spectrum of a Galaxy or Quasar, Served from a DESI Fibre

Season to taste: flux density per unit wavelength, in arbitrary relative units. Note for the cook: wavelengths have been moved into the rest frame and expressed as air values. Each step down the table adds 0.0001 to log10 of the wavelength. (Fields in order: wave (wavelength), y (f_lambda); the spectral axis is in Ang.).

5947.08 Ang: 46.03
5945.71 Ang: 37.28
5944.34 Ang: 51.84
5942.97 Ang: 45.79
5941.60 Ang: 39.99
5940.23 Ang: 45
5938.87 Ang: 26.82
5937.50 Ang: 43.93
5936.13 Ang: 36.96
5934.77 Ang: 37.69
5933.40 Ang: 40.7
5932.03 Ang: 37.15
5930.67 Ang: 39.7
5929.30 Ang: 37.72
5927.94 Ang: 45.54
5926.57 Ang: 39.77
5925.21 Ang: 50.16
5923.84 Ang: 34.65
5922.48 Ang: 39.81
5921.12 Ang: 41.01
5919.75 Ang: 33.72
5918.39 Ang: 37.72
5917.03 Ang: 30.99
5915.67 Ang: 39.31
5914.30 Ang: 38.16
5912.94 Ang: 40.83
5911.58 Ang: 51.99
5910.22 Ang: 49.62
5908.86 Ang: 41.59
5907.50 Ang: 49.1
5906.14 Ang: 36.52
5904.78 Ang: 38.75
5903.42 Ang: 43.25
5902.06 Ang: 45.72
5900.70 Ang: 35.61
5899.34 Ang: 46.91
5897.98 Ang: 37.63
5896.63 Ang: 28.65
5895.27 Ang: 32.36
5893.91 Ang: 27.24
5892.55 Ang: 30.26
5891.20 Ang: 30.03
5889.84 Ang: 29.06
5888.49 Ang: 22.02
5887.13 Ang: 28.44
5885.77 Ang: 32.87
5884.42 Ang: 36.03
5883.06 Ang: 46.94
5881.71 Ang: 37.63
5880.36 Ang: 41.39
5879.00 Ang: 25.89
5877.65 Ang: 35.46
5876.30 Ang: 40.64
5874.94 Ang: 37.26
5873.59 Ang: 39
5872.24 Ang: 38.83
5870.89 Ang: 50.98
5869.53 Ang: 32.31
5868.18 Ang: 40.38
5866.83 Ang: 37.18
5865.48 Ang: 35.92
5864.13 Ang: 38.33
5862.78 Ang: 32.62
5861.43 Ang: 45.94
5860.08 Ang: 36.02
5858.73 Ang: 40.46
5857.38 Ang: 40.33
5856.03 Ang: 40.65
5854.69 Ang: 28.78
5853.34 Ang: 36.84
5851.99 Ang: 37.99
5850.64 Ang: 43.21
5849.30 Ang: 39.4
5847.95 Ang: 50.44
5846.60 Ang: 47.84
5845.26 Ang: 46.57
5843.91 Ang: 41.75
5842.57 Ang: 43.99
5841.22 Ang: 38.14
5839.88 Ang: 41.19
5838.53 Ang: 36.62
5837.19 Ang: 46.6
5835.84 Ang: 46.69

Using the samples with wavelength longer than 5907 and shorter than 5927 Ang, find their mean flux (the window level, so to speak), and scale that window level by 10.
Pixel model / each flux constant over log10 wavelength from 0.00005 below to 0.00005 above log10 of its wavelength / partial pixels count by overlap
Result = 412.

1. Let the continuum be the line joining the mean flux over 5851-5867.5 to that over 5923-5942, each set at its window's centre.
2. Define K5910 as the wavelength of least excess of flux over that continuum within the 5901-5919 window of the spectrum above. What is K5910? 5917.03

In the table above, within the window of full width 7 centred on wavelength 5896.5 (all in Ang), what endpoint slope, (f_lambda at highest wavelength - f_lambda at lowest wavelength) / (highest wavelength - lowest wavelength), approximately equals 3.6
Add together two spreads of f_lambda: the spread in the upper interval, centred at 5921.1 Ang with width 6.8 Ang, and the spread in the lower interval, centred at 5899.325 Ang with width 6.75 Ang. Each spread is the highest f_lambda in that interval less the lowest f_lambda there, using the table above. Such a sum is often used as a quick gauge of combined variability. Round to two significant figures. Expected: 26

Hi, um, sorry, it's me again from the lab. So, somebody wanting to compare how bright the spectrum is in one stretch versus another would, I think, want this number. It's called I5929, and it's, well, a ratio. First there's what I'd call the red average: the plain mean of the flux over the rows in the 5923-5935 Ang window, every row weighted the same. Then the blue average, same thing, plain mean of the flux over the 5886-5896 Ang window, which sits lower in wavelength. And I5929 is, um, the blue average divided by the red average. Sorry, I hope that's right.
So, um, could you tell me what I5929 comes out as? 0.71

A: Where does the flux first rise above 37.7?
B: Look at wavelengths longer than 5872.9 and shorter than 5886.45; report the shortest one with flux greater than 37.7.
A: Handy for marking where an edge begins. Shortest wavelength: 5873.59 Ang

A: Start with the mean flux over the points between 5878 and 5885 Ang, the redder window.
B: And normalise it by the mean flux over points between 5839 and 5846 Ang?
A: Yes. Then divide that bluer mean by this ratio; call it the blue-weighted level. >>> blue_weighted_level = 48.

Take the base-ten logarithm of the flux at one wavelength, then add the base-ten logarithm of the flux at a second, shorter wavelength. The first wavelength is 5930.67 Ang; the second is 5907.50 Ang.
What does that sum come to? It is 3.29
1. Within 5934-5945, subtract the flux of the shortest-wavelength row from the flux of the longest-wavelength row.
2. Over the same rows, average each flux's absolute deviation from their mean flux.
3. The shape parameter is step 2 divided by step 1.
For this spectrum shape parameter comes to 0.4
